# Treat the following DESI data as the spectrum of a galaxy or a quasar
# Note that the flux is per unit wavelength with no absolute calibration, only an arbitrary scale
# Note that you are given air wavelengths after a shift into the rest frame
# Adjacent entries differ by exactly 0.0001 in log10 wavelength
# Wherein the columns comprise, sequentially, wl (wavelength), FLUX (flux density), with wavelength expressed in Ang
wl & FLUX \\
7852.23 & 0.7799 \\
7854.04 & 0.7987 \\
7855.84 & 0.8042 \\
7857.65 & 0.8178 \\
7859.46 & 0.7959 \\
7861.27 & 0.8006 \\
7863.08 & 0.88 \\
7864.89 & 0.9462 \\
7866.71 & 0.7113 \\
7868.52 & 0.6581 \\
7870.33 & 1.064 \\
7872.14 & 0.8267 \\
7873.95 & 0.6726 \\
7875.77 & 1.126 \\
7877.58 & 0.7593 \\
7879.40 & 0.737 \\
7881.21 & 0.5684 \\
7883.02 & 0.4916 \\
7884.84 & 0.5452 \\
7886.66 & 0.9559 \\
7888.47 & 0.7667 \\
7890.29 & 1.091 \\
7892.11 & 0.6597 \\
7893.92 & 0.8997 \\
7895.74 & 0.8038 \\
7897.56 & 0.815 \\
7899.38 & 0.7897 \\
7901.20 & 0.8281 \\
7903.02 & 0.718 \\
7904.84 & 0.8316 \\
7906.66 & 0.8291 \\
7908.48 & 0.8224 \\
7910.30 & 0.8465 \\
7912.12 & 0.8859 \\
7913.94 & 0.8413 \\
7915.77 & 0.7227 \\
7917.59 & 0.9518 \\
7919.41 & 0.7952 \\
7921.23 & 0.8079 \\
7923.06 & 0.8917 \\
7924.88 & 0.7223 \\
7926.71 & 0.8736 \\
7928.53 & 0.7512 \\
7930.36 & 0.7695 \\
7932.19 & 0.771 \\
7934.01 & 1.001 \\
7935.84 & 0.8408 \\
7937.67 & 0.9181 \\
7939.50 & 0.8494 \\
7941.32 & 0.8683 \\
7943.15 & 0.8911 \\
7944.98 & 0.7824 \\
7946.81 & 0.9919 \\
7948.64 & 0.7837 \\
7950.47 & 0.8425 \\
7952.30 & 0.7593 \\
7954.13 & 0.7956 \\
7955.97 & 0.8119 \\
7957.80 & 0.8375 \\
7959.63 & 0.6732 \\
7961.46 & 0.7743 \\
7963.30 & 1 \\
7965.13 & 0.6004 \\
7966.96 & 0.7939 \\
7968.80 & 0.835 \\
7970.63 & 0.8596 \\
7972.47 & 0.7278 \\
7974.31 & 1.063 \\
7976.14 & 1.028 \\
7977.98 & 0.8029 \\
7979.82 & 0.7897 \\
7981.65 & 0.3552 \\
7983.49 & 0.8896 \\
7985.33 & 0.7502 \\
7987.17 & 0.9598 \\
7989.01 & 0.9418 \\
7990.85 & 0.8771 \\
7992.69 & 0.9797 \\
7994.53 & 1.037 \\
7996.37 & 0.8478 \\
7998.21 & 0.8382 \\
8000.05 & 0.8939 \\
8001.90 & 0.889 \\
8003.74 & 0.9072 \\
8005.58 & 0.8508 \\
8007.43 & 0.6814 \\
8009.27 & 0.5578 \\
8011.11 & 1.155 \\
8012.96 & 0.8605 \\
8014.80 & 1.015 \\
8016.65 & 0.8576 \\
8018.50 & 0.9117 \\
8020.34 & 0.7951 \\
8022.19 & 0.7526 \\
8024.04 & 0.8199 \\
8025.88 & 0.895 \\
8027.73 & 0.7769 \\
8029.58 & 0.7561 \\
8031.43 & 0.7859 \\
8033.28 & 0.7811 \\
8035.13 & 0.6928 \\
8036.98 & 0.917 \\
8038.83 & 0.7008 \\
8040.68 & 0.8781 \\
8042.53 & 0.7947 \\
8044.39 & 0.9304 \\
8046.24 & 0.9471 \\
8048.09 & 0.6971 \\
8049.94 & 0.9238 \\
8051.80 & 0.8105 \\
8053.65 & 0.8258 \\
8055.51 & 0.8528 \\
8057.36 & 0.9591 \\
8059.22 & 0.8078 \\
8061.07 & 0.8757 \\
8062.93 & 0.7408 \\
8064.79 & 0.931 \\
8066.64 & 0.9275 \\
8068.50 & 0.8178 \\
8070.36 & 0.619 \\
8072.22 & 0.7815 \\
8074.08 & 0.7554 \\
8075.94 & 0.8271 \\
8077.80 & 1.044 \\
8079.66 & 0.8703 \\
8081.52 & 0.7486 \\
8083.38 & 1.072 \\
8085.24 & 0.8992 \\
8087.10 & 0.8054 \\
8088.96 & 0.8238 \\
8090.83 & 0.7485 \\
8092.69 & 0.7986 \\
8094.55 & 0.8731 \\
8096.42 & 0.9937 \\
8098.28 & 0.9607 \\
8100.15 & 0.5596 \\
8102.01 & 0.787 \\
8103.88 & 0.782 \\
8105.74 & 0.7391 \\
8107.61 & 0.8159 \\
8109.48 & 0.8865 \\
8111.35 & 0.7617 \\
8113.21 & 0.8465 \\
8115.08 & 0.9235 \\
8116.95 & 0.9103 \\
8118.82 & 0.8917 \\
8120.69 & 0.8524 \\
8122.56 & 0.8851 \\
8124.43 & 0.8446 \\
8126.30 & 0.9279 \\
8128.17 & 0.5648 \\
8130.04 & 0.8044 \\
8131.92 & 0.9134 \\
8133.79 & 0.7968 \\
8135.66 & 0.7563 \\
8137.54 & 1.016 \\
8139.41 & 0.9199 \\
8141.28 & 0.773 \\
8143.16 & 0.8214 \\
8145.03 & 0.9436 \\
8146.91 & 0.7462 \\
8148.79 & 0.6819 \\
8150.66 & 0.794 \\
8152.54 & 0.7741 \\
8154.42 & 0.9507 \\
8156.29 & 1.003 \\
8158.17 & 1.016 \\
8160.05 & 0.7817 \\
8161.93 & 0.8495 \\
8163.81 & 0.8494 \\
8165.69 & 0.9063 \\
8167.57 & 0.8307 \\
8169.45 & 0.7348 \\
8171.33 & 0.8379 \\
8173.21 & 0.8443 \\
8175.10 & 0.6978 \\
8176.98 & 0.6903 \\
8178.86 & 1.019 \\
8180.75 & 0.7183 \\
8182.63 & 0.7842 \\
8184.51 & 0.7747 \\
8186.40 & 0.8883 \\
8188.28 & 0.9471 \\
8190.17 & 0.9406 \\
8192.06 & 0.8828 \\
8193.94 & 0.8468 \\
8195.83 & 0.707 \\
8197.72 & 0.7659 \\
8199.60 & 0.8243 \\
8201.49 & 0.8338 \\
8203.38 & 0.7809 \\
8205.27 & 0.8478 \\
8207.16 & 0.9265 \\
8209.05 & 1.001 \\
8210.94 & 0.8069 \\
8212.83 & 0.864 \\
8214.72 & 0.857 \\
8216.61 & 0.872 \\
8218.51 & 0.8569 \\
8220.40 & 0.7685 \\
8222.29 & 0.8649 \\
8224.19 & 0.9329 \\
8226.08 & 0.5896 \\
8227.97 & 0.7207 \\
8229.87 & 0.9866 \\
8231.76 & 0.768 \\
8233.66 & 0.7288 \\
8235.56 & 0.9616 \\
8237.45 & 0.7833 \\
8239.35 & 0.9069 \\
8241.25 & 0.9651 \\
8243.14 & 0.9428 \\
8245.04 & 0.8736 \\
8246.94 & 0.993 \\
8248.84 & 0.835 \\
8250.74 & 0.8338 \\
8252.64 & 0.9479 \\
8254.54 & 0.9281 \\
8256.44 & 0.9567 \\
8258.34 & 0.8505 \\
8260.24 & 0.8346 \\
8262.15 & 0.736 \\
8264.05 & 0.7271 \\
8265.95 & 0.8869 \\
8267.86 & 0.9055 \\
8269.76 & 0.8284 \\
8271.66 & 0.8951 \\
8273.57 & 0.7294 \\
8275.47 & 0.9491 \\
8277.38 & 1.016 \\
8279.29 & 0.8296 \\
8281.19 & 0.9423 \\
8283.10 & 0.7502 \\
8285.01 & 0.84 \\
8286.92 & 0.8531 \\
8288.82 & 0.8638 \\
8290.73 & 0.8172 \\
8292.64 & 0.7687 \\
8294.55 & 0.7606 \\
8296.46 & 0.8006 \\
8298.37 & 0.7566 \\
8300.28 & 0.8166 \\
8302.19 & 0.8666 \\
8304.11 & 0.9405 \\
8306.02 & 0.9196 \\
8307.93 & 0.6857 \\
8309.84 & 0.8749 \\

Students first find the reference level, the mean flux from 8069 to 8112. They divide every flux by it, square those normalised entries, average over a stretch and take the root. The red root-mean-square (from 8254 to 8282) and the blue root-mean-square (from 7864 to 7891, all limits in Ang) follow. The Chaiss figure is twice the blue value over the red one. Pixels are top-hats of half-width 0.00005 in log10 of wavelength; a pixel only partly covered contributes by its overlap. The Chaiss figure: 1.88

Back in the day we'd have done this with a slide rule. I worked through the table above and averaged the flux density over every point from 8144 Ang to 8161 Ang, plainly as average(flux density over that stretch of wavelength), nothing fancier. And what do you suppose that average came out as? 0.855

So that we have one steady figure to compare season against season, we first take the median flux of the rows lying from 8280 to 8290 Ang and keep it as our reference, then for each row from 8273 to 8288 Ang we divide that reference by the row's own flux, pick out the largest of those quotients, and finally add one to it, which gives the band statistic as 2.17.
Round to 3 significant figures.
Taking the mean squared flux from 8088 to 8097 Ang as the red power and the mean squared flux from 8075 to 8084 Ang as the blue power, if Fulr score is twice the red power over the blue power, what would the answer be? 1.71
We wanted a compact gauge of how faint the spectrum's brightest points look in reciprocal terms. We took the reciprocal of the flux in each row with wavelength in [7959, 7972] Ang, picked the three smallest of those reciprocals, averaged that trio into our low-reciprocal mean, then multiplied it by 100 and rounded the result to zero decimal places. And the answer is 112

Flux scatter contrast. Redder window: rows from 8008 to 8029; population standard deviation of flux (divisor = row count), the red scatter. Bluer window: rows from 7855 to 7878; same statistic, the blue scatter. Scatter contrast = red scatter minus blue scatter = 0.01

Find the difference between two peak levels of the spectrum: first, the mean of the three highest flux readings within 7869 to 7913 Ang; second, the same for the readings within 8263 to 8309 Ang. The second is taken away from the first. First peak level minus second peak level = 0.12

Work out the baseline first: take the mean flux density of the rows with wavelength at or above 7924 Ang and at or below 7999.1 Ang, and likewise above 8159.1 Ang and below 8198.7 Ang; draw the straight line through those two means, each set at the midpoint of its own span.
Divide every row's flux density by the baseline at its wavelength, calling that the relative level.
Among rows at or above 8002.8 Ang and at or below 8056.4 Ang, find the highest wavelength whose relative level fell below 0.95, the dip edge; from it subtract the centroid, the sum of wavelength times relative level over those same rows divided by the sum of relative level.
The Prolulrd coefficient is 18.6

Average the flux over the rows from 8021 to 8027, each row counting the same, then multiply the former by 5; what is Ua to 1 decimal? 4.1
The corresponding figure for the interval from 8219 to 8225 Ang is 4.3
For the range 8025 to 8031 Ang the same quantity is 4.0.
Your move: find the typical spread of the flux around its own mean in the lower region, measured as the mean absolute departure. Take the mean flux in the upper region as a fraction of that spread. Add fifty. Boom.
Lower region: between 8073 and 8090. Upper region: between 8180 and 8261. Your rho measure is 60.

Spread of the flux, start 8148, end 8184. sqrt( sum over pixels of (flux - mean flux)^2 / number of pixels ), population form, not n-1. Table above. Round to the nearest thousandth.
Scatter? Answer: 0.105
